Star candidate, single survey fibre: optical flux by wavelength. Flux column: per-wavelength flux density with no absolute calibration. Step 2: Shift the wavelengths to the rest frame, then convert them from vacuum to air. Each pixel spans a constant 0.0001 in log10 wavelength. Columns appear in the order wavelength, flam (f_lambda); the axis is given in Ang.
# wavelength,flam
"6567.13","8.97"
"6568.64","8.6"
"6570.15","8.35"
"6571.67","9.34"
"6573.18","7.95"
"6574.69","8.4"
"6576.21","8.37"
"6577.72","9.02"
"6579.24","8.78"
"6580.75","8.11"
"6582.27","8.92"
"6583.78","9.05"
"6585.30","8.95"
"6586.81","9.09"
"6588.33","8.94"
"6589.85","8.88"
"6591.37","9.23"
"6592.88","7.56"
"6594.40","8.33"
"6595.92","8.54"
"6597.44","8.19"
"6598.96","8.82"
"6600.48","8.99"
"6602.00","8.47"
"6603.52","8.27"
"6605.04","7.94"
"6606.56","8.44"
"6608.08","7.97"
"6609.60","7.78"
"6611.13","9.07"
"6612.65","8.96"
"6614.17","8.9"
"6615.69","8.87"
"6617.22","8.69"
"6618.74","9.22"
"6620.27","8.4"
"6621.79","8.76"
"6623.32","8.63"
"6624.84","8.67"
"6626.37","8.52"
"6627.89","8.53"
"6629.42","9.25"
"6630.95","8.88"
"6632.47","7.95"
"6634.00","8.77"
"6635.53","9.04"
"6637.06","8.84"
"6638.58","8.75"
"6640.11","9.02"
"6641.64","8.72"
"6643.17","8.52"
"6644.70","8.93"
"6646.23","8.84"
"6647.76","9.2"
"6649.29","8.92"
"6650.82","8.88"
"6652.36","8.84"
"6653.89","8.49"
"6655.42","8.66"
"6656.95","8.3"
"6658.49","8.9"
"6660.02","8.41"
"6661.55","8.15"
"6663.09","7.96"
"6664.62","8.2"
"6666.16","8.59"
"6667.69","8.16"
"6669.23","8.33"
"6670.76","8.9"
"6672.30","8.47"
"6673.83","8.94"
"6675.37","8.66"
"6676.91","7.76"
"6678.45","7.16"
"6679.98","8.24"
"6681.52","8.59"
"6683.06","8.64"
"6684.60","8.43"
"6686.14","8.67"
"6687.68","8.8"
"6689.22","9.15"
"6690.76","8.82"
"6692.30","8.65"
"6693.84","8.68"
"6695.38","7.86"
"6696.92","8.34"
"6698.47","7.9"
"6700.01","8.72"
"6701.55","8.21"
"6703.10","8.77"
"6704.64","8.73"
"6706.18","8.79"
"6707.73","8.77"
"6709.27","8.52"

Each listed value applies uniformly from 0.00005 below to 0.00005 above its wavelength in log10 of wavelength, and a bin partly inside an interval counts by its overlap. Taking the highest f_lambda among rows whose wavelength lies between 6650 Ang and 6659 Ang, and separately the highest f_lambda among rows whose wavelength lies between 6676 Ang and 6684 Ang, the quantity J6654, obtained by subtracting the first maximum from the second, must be -0.26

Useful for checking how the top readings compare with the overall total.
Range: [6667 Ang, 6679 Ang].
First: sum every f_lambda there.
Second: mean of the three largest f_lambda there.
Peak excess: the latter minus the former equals -57.5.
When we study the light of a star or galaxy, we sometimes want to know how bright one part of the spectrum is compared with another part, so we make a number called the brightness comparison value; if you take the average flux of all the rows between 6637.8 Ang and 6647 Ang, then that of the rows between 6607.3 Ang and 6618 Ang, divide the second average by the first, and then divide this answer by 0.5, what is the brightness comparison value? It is 1.96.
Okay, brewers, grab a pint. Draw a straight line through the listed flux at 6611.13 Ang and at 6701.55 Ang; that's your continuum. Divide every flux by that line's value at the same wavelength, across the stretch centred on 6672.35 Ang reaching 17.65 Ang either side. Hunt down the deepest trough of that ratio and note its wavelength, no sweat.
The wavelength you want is 6678.45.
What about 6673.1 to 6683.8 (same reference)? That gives 6678.45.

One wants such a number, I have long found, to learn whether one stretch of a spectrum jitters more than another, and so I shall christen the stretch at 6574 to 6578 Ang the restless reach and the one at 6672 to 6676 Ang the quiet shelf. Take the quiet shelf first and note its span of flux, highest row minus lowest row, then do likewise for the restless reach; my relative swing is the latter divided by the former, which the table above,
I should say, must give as 1.4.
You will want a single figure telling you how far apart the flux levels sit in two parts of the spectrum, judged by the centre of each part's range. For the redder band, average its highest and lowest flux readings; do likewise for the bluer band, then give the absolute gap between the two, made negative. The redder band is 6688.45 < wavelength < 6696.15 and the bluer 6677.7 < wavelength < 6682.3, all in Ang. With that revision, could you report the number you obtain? -0.63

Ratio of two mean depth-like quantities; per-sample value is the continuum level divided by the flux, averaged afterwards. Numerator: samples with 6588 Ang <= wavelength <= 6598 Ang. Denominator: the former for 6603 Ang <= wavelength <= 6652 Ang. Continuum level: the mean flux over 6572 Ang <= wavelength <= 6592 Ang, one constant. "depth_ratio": 1.02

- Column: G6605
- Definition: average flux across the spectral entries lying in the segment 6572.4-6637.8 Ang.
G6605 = 8.63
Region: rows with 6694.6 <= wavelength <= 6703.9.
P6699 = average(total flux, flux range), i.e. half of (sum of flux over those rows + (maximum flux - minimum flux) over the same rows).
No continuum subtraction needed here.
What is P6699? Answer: 25.4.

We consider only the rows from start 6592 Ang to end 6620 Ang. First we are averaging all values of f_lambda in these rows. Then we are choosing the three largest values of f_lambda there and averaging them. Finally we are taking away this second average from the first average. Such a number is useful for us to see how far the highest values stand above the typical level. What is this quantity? -0.59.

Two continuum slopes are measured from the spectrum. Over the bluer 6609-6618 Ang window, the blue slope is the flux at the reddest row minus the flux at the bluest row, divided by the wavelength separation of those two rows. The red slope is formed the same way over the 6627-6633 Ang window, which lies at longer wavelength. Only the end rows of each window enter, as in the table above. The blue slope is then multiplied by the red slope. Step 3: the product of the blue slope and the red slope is -0.015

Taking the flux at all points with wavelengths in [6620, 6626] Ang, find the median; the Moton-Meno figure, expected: 8.65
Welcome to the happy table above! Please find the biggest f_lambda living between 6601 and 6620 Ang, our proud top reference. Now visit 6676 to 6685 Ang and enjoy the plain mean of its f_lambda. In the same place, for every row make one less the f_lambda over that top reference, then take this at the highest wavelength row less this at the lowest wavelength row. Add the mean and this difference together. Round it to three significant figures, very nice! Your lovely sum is 8.06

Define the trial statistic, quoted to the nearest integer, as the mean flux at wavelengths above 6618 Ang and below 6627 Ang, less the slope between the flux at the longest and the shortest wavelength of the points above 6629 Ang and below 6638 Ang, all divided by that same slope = -163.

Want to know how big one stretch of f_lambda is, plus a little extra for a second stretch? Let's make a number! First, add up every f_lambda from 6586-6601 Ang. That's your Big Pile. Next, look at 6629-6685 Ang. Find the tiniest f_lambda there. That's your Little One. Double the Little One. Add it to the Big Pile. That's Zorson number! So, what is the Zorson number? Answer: 101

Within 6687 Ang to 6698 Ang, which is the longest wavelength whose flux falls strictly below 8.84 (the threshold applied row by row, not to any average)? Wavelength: 6696.92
